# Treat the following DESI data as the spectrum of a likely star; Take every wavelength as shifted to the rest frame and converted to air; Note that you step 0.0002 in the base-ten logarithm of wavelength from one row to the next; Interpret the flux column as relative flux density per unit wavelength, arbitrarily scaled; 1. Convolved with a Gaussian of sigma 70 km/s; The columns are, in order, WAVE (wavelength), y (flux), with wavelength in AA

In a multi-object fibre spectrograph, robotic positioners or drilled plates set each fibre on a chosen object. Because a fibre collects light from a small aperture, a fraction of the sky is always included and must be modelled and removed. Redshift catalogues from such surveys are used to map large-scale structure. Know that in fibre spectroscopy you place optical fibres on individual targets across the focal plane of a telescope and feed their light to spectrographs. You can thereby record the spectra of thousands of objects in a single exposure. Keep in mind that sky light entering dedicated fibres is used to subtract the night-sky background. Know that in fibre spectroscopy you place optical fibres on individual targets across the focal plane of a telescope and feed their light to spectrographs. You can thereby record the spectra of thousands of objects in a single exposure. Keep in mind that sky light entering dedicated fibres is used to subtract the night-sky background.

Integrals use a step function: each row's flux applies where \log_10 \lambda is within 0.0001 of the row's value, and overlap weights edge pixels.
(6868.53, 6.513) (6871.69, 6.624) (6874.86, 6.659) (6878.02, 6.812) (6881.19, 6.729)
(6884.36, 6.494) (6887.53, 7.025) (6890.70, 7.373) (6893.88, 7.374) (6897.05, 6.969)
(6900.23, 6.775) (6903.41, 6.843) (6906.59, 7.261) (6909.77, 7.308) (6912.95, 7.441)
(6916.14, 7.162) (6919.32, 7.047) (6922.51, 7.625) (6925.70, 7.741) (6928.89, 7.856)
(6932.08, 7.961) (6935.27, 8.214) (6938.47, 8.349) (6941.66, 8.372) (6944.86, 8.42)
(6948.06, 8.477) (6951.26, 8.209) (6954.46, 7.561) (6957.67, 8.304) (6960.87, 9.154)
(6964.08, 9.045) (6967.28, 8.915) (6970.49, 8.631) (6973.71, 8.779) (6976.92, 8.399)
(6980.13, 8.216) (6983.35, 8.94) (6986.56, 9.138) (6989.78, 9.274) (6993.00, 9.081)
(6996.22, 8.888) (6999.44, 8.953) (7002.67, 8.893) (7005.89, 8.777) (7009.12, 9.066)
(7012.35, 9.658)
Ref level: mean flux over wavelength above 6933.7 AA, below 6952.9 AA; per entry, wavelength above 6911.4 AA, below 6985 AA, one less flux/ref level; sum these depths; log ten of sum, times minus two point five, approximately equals 1.1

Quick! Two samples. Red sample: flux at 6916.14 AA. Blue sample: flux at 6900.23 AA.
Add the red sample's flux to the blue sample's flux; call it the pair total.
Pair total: 13.9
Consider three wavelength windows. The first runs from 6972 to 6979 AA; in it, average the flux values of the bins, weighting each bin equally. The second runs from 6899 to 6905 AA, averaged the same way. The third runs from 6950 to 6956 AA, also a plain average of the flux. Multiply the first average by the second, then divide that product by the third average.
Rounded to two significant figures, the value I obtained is 7.4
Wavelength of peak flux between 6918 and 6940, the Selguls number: 6938.47 AA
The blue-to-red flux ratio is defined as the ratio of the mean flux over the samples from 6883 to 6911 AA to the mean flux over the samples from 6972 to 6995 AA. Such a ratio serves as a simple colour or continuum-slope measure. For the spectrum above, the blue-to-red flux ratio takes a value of 0.798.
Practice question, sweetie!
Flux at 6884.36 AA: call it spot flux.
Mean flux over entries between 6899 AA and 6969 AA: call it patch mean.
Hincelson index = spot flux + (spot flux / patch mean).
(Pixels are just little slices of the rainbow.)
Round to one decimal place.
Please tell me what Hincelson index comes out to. 7.3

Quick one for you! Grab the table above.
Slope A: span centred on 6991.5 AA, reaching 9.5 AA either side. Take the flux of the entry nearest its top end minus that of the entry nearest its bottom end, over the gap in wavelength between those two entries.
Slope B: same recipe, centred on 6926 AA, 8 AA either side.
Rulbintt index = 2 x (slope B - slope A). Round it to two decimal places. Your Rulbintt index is 0.14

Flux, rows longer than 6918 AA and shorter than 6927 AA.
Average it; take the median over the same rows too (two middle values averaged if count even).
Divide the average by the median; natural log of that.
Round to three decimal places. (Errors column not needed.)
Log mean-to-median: -0.020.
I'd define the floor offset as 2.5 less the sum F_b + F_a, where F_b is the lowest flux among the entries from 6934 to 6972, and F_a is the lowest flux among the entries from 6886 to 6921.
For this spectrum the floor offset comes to -11.8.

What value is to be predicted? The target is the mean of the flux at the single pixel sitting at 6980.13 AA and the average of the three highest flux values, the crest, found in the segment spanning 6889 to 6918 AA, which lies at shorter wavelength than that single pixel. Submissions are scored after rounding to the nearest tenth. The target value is 7.8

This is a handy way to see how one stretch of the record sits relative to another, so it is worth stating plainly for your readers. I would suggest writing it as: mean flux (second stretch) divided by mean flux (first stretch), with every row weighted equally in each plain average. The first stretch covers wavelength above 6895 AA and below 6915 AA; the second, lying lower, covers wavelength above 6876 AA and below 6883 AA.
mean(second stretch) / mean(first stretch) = 0.95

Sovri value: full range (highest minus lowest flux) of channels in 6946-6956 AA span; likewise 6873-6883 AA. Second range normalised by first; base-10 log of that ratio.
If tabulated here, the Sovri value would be -0.8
